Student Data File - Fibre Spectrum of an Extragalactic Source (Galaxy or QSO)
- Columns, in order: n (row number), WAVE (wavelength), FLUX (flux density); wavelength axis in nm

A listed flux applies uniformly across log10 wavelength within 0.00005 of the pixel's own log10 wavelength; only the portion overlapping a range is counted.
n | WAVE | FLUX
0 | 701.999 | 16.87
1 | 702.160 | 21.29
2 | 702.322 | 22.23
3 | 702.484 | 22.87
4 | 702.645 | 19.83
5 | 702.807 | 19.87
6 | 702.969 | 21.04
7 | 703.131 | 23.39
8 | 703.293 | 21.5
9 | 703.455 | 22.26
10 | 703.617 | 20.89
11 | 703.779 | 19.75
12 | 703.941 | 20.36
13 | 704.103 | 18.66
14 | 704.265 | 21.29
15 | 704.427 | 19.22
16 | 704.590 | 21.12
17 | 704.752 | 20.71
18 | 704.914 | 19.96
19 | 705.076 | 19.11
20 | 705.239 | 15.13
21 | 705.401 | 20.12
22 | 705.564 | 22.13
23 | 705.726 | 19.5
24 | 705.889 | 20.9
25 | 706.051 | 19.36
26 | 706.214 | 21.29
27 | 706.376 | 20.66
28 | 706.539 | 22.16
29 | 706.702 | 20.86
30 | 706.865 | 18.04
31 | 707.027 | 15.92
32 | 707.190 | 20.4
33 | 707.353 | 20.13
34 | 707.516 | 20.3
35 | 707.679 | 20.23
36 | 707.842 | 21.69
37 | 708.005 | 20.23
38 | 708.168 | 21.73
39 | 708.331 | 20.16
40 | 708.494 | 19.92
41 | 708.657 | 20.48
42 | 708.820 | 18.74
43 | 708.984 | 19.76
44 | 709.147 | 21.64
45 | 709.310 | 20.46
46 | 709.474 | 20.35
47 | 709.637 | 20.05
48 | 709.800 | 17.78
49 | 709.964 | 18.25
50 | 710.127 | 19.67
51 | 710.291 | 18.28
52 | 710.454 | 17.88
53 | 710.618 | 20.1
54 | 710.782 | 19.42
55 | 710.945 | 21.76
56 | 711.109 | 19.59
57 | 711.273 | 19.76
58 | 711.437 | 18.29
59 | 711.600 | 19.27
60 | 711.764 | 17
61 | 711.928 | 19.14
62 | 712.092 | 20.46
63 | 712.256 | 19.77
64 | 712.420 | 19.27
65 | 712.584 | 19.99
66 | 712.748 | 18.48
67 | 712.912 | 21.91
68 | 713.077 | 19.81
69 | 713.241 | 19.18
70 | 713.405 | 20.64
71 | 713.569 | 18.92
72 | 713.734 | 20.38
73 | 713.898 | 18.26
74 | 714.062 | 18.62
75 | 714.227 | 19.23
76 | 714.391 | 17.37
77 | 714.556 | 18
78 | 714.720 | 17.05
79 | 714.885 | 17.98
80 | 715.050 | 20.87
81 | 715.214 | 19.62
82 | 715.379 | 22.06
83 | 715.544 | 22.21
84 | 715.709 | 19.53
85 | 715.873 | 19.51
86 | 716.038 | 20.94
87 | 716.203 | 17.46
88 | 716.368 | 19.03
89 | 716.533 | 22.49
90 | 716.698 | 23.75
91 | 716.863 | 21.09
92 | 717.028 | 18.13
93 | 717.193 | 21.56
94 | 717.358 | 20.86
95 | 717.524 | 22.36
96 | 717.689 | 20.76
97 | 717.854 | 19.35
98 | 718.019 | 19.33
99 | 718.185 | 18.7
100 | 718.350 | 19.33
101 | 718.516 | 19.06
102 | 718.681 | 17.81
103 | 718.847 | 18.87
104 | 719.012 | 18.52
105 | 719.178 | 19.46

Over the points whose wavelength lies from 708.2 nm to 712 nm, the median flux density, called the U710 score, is 19.7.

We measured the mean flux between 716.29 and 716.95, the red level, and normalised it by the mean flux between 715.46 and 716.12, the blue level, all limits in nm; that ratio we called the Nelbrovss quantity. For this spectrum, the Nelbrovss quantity 1.05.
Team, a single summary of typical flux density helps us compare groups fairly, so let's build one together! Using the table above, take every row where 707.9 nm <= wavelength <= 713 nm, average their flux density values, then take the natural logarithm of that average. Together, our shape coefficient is 2.98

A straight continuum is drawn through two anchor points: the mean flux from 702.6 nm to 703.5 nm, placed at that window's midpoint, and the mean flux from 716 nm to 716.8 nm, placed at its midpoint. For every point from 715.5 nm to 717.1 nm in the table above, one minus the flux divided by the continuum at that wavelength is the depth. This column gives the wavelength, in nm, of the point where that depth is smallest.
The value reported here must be 716.698 nm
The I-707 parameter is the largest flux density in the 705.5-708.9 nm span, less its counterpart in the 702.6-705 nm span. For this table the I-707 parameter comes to -1.2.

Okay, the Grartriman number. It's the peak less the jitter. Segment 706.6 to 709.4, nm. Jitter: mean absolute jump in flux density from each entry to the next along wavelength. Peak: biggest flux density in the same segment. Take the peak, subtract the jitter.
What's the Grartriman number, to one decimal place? 20.3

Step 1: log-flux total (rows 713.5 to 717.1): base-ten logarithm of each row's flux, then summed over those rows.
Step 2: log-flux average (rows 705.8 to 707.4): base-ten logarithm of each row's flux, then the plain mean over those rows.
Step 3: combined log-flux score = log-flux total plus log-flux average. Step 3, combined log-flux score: 30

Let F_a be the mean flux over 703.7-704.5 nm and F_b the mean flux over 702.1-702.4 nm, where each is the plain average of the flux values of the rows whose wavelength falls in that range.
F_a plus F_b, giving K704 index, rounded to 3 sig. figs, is 41.6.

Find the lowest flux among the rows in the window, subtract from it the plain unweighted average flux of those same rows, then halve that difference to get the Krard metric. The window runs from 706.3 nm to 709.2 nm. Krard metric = -2.12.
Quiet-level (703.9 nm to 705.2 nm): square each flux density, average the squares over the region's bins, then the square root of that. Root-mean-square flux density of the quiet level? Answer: 20.1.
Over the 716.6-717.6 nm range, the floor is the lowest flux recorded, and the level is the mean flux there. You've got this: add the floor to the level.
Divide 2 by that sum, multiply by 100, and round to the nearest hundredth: 5.07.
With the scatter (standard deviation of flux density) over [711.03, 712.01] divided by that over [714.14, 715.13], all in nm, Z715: 0.73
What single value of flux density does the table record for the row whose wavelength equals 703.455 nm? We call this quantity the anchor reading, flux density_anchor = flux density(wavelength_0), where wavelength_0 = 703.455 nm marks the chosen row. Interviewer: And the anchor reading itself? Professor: 22.26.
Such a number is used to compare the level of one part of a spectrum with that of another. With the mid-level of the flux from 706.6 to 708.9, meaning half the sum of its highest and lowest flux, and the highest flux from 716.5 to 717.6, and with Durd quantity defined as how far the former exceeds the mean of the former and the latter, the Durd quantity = -2.5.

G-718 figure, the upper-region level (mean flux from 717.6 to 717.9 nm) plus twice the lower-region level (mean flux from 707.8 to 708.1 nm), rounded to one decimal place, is 62.0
